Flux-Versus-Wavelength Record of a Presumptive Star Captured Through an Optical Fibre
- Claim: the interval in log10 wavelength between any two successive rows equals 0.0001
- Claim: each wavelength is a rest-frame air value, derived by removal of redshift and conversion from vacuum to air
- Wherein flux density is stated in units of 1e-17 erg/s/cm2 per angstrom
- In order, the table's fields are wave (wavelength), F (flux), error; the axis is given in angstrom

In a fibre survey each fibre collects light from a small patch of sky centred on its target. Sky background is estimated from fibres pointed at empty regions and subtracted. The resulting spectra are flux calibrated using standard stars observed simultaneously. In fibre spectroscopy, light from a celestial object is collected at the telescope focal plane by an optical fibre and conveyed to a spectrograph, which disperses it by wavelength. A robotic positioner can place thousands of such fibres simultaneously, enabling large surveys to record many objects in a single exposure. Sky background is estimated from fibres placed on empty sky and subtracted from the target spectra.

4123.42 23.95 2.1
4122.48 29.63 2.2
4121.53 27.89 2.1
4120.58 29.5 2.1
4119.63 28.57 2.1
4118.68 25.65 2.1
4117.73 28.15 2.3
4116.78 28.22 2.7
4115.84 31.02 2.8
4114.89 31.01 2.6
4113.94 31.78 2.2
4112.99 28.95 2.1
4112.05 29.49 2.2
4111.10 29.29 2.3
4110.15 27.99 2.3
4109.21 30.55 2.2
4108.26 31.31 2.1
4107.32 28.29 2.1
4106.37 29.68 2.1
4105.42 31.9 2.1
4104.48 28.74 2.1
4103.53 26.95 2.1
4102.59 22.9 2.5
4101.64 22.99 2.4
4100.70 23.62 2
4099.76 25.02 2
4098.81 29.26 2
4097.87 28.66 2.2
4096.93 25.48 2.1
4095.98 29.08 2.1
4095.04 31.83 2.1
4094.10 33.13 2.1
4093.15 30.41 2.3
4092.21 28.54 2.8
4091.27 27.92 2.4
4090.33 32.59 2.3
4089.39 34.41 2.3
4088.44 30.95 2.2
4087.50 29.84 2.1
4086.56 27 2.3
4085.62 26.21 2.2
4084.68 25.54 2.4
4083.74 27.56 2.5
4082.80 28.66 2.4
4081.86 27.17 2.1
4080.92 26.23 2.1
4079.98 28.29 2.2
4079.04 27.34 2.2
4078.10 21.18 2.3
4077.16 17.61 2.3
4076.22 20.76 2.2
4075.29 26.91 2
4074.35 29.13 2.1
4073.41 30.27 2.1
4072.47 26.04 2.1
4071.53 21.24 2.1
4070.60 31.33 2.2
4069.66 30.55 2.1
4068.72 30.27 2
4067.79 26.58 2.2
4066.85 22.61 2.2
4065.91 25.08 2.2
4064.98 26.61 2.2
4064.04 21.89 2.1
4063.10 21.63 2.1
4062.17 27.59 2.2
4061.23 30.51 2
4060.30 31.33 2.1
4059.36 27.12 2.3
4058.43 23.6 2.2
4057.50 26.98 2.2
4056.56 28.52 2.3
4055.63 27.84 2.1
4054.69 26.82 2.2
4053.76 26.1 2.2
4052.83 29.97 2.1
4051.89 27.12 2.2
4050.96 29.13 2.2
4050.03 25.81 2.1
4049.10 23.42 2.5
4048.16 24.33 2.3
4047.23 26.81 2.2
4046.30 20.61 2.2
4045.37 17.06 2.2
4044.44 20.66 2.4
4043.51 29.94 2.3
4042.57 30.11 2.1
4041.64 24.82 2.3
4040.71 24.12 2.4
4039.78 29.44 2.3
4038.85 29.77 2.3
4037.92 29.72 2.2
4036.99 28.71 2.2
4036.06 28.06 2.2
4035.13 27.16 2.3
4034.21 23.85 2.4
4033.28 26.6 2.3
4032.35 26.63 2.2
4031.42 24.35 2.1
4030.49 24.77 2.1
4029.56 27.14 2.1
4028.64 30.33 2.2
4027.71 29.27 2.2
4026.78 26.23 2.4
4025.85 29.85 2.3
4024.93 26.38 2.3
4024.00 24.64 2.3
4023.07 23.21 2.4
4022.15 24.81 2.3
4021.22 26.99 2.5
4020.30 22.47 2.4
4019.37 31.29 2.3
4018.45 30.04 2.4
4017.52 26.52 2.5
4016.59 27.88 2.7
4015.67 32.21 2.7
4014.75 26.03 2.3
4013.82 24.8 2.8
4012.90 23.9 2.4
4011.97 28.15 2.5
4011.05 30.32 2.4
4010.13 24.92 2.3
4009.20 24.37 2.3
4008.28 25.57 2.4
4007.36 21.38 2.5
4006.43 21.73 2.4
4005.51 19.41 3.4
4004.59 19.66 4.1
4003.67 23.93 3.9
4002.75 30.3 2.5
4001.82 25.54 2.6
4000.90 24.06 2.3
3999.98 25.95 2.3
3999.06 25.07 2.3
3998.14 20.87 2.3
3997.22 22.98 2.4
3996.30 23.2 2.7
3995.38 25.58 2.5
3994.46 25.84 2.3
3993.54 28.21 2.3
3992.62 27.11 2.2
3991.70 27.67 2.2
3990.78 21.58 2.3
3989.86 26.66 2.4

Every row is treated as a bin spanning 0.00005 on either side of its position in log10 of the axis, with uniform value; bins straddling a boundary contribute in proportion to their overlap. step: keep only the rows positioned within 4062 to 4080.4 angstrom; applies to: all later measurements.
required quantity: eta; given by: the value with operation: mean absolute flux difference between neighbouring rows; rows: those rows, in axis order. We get 3.48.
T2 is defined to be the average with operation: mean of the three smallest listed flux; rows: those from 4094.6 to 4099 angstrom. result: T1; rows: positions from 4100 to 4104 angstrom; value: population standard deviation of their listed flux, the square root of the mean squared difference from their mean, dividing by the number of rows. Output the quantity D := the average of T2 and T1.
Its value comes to 14.7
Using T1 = 1.7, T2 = 28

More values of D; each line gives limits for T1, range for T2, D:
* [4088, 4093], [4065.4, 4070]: 13.6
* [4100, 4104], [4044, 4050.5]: 10.6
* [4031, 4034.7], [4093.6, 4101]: 13.0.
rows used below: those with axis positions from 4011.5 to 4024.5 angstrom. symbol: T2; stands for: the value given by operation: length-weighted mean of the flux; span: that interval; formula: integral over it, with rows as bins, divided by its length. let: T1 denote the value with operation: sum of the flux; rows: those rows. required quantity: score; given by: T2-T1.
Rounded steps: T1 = 373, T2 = 26.6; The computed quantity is -346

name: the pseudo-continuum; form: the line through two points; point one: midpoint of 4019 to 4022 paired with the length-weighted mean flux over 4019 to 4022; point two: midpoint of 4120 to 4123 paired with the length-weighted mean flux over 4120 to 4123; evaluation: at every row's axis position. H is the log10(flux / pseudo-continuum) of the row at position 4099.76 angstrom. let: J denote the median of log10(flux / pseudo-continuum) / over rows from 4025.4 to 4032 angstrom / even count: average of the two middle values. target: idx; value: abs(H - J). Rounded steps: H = -0.06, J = 0.006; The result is 0.06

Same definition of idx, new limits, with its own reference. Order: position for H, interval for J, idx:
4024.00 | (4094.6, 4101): 0.04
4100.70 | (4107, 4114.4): 0.09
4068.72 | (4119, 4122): 0.04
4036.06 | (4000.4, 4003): 0.03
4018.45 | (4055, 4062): 0.05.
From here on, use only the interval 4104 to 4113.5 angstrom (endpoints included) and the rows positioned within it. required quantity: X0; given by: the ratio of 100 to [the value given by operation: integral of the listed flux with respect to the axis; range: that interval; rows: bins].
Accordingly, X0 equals 0.36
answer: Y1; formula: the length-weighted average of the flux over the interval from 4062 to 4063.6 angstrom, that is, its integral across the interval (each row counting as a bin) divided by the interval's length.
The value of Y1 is 24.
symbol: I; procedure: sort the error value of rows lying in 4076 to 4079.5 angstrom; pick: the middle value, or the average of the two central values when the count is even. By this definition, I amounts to 2.25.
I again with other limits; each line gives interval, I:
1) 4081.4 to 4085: 2.40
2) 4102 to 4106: 2.10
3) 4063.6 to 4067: 2.20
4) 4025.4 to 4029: 2.25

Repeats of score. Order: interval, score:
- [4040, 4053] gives -329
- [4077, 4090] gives -351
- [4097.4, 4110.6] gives -360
